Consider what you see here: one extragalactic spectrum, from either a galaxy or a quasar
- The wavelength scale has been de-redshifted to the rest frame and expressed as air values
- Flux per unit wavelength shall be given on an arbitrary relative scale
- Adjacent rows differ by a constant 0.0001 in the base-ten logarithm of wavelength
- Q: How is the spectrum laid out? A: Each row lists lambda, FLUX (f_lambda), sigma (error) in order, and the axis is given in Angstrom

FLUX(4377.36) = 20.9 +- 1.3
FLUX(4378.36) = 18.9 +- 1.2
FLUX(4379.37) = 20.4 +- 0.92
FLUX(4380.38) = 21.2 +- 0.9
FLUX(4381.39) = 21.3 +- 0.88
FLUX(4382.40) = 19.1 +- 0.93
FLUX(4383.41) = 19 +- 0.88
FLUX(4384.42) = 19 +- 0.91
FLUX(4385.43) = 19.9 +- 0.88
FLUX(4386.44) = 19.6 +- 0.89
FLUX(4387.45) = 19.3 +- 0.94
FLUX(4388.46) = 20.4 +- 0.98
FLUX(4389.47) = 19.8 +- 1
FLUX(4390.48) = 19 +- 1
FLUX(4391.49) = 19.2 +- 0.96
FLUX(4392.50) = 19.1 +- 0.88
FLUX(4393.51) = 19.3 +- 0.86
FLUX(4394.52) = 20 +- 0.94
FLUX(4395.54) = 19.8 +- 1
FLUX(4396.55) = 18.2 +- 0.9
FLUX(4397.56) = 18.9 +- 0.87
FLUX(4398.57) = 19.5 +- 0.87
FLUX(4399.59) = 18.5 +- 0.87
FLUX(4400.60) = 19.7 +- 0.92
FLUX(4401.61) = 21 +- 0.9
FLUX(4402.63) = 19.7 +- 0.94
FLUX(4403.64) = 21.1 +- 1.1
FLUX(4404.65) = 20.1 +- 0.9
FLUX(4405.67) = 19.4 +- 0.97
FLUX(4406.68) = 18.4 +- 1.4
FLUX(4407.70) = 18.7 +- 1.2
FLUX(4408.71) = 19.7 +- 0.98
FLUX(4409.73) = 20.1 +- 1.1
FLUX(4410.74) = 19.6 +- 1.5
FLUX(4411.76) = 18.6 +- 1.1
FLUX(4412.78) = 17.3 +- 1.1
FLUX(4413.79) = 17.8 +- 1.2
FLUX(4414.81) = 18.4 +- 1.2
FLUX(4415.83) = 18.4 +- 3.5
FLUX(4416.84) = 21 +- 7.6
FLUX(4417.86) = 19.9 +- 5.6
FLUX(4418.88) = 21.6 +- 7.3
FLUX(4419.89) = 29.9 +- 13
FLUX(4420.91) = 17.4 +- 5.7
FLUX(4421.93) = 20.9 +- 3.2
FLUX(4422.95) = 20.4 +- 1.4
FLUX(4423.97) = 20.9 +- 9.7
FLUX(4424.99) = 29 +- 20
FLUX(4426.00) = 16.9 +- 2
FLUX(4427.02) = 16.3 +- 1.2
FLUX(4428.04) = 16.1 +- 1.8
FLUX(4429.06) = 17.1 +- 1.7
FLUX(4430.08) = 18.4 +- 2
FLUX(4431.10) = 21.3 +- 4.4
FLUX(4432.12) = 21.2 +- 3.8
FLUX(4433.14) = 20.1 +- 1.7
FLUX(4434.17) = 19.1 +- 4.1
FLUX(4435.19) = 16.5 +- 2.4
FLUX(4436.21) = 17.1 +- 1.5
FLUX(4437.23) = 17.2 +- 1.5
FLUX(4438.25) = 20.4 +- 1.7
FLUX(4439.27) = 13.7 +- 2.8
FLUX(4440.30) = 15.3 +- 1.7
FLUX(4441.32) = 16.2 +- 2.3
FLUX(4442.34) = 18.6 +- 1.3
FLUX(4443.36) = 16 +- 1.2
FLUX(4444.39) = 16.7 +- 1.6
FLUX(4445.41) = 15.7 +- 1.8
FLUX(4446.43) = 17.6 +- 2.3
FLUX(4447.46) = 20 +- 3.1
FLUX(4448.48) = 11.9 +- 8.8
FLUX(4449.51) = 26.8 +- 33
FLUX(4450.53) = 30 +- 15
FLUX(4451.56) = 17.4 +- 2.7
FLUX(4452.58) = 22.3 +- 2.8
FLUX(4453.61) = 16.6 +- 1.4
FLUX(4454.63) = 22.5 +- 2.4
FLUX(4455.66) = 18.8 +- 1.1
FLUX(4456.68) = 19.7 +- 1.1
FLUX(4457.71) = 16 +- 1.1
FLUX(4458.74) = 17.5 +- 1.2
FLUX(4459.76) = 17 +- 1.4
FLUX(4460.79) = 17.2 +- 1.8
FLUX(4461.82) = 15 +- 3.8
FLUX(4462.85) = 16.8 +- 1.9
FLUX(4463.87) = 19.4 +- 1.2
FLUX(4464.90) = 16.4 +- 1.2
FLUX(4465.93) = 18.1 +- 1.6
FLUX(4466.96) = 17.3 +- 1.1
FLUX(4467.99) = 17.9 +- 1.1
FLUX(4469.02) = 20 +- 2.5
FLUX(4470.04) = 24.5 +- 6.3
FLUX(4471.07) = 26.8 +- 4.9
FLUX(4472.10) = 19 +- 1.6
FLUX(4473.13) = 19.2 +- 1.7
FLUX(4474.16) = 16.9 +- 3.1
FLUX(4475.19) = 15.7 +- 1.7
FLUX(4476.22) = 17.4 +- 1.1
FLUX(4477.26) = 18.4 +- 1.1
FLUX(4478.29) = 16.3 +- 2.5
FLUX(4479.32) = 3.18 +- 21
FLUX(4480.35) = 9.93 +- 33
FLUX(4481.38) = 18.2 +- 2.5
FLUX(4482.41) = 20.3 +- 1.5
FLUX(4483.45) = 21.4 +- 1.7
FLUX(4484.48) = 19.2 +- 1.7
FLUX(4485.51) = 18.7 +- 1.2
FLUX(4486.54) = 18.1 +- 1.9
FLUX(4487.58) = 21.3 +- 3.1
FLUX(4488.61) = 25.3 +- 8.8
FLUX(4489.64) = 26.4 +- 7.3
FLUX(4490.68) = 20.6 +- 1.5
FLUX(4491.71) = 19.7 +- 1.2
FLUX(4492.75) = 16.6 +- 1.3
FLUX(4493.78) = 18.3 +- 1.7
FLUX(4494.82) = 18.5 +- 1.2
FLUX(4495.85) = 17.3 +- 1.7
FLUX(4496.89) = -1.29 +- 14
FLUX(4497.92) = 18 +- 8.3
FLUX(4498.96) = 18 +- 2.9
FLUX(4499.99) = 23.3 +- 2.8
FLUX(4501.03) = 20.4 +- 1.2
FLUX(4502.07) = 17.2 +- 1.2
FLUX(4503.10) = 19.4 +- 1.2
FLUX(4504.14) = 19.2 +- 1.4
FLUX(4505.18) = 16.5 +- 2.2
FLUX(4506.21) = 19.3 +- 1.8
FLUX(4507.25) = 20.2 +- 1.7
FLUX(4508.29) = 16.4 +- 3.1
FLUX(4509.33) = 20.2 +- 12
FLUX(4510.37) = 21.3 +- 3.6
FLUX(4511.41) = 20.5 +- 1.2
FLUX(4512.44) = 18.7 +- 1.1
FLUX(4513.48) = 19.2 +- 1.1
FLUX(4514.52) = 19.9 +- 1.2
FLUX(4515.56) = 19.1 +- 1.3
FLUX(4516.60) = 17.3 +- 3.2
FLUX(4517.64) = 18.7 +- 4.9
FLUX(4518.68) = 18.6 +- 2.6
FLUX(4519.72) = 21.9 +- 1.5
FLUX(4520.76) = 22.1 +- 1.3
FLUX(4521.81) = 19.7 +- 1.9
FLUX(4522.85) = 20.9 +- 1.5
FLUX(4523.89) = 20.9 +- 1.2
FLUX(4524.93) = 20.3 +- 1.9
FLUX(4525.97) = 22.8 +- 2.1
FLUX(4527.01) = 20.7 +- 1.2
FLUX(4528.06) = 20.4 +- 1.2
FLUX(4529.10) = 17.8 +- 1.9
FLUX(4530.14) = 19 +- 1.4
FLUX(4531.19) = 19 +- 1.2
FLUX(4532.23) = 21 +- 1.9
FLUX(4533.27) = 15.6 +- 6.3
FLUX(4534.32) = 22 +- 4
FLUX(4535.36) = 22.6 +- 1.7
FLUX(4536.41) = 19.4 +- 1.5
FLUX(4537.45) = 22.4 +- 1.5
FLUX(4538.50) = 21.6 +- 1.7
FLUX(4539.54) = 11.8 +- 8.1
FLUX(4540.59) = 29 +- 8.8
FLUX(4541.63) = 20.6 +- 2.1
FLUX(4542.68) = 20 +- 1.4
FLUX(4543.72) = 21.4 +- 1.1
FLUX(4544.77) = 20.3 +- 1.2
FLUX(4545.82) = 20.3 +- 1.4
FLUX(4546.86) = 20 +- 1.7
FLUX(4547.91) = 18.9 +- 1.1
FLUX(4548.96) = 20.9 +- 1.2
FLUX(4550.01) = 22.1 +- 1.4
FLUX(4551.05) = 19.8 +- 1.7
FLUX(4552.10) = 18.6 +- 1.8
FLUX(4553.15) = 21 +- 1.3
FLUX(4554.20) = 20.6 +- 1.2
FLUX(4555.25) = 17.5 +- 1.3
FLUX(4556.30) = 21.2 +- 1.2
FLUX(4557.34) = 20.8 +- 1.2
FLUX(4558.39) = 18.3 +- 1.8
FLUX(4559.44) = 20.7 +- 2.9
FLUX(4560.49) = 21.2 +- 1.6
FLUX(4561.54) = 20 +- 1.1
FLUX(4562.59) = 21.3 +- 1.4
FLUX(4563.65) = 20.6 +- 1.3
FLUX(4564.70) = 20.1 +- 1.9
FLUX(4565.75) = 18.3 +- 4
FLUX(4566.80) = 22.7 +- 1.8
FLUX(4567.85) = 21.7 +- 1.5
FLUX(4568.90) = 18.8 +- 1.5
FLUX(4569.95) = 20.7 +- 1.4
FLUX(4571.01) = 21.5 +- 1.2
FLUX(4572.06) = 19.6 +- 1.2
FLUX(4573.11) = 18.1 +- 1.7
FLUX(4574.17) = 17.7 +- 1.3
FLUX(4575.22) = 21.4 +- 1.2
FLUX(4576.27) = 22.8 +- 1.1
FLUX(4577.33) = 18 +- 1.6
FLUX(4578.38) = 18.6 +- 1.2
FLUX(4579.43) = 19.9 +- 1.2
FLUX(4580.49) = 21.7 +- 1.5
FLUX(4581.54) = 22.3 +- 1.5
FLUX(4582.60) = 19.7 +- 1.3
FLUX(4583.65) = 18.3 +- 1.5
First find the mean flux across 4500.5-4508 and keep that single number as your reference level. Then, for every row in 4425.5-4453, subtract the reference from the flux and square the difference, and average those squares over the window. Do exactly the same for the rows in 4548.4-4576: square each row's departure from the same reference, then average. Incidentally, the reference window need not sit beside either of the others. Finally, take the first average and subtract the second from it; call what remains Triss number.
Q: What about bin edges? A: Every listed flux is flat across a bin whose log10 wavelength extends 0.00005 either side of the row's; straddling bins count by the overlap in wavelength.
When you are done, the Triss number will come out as 10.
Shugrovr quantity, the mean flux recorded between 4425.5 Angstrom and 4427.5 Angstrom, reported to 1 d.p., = 16.6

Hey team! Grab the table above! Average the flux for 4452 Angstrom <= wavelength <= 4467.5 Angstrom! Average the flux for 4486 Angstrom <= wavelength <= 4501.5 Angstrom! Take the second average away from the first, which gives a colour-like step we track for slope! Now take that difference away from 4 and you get 4.66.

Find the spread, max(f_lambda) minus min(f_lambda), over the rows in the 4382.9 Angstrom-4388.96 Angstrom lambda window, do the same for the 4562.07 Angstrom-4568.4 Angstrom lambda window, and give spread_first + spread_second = 6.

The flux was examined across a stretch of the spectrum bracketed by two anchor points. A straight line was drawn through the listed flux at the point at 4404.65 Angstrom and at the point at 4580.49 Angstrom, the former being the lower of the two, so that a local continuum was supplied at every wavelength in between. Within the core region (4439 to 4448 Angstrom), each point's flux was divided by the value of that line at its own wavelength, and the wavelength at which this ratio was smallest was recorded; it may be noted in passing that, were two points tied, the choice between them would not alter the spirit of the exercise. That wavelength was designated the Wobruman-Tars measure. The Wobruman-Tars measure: 4439.27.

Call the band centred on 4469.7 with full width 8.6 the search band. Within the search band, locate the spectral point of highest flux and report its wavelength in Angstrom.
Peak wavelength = 4471.07 Angstrom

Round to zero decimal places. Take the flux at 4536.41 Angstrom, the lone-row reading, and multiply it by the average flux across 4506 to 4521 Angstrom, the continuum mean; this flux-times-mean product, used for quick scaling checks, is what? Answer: 379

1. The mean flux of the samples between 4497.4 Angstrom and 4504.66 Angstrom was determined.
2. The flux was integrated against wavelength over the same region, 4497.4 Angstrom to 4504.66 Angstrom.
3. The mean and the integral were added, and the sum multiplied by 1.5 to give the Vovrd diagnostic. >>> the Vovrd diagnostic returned 240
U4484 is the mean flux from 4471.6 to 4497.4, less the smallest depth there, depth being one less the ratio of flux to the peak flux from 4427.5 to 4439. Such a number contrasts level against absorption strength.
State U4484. 17.6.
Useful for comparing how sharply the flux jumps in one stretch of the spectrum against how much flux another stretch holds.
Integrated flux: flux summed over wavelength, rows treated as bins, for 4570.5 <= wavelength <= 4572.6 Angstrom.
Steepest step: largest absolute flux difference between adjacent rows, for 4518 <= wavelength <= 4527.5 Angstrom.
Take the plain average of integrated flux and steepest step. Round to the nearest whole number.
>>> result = 23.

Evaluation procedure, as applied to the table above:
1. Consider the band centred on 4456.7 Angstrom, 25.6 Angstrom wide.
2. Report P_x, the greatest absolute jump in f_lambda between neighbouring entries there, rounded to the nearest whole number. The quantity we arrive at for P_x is 15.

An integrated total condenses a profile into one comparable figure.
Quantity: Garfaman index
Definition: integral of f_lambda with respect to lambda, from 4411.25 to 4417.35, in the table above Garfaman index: 113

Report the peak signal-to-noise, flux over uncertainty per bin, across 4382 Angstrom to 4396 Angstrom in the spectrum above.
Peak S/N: 22.6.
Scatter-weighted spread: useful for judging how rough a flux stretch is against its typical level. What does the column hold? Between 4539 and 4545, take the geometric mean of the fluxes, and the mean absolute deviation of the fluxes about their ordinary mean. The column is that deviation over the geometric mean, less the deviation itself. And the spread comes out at -3.0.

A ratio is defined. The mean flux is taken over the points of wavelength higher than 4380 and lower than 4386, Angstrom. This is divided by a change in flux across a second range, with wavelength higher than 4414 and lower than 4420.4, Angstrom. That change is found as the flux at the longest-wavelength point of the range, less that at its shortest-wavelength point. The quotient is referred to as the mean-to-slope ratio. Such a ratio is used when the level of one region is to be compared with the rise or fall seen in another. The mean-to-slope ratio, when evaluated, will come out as 2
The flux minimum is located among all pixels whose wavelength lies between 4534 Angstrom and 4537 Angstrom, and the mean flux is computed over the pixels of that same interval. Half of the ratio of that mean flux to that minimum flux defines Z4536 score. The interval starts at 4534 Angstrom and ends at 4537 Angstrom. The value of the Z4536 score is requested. 0.550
